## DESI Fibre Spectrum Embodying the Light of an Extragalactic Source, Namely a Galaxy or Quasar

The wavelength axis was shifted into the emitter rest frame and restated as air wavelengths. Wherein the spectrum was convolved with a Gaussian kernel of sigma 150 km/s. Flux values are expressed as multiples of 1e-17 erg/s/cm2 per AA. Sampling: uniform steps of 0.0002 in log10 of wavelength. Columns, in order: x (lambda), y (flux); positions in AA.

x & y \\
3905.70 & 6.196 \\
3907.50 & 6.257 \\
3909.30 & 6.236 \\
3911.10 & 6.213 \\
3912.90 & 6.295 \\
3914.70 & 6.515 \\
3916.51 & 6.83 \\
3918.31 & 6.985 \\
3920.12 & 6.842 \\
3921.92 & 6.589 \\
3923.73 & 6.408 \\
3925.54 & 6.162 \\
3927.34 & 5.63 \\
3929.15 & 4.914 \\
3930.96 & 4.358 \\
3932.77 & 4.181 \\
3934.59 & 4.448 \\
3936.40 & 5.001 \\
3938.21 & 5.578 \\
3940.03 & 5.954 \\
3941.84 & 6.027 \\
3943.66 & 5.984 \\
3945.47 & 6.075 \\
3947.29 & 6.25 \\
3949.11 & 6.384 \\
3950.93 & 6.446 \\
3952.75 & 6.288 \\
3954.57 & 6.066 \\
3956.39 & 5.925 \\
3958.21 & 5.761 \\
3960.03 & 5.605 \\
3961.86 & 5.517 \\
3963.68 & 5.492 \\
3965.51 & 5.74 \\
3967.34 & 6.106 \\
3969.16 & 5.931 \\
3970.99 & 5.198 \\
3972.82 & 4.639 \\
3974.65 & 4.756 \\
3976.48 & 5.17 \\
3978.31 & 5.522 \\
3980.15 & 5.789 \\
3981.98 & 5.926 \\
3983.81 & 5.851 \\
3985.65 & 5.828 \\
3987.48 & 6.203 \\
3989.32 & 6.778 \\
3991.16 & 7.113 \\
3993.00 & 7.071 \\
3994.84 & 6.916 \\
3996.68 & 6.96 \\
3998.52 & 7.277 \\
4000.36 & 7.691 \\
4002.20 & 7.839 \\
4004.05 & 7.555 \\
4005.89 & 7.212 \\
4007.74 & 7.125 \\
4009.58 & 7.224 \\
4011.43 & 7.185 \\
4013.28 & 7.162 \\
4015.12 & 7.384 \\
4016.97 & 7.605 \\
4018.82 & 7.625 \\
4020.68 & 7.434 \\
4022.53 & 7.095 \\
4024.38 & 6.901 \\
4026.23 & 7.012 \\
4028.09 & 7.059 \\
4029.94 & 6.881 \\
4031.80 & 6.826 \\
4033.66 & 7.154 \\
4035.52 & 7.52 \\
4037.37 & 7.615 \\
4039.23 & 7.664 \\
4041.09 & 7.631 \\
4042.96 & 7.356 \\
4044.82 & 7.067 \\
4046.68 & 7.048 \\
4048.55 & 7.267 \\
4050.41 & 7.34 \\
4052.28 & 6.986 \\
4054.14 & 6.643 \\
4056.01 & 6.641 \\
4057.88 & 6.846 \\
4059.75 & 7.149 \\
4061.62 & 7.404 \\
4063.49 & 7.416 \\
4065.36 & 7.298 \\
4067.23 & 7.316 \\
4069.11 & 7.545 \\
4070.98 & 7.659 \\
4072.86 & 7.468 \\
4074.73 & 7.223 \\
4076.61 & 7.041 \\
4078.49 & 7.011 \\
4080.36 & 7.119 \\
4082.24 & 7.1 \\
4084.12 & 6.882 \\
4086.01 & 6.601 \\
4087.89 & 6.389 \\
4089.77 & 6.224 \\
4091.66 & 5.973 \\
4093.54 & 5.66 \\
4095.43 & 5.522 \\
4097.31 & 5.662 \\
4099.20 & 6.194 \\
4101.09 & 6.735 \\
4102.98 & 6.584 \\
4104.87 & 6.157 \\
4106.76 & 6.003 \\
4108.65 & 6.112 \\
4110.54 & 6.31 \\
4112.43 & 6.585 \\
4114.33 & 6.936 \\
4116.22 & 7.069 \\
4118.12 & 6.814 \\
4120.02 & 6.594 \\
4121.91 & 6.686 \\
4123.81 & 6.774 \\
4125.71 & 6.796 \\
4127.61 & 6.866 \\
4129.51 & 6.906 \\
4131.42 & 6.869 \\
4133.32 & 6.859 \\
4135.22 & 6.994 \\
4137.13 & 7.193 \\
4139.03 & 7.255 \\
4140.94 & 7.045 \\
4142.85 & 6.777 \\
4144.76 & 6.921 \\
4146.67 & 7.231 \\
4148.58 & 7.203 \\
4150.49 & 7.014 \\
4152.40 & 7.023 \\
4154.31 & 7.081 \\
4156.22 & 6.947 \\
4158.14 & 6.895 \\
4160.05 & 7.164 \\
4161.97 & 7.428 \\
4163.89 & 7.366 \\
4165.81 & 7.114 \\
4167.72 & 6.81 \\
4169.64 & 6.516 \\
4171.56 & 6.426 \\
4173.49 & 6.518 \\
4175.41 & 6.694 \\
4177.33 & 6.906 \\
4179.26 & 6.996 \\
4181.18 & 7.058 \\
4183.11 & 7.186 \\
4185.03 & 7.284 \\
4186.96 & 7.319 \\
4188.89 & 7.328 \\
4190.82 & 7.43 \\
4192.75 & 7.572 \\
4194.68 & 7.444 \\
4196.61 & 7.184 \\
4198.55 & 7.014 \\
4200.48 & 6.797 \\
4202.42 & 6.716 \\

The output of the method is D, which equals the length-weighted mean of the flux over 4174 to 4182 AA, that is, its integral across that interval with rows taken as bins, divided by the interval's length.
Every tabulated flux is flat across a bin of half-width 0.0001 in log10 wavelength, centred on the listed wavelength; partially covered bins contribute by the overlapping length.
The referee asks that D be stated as 6.9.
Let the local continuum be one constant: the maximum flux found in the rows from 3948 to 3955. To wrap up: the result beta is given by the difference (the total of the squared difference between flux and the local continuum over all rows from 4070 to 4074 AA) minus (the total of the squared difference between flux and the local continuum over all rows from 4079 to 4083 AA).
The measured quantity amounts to 1.6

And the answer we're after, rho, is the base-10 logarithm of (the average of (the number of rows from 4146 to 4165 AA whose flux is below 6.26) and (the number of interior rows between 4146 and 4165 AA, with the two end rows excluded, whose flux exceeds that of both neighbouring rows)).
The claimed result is 0.00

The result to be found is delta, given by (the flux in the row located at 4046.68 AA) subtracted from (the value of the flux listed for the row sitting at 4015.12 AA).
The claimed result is 0.3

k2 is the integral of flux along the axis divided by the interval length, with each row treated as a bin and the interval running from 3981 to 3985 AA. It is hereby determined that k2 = 5.9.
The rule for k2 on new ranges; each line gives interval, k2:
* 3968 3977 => 5.2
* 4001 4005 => 7.7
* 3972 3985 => 5.4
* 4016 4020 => 7.6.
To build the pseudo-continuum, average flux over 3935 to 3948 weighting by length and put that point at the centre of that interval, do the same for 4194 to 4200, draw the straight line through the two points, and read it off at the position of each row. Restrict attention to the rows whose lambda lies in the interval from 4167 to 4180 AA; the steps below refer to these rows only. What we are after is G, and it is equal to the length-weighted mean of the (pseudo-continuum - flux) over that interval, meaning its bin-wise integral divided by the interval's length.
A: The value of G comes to 0.4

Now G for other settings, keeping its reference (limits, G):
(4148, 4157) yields -0.1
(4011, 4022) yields -1.2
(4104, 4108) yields 0.6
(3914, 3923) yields -1.1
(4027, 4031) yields -0.7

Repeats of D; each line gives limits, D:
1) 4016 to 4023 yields 7.5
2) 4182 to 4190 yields 7.3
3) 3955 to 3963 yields 5.7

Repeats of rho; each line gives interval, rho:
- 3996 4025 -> 0.18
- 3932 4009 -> 1.23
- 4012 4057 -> 0.30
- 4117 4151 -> 0.18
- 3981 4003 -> 0.40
